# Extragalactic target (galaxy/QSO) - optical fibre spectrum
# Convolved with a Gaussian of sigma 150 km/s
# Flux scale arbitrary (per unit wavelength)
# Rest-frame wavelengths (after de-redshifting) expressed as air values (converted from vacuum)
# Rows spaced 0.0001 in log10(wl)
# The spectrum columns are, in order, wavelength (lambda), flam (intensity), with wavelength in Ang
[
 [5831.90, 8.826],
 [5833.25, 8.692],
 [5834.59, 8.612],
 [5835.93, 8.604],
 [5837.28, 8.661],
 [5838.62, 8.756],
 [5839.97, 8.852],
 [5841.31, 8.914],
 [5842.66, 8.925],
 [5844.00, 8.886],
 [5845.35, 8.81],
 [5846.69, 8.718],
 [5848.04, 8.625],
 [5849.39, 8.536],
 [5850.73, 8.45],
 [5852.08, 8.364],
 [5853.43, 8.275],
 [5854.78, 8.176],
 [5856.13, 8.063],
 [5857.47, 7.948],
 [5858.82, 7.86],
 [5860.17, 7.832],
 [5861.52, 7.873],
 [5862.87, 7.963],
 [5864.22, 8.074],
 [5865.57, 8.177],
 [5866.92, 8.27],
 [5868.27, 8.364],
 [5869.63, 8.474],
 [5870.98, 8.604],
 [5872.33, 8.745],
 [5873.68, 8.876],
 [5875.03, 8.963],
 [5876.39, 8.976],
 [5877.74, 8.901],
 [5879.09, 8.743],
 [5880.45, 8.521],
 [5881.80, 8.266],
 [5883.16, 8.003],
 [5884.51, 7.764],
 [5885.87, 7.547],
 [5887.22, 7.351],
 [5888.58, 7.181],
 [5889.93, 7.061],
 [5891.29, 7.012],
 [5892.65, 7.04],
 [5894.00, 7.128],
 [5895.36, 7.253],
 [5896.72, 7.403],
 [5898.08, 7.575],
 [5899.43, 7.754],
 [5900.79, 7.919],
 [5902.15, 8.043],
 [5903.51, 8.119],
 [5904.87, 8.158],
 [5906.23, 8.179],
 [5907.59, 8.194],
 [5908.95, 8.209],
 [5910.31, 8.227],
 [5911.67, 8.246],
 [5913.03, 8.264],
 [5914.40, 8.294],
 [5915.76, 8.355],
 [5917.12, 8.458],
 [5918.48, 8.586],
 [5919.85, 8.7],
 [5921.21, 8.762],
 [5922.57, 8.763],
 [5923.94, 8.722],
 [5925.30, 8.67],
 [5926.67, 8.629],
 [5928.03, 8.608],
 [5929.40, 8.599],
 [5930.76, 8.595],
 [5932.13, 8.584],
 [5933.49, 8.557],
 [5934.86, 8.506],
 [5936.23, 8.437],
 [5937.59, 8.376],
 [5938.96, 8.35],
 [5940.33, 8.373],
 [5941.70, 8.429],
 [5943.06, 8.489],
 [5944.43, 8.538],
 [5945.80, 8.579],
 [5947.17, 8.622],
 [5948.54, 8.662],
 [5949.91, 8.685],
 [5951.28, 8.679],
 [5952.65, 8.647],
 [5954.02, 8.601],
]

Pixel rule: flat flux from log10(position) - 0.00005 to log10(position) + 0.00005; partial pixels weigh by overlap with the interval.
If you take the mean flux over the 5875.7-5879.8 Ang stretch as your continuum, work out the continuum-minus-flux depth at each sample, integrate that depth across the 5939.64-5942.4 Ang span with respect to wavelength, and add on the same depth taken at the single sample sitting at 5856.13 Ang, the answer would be 2.1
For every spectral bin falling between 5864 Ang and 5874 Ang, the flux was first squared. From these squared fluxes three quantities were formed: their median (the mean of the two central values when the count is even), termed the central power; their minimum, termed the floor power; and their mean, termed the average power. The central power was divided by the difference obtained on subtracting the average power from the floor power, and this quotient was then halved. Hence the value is -5.7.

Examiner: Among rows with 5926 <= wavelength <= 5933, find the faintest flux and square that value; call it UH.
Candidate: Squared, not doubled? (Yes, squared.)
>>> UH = 74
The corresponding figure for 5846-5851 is 71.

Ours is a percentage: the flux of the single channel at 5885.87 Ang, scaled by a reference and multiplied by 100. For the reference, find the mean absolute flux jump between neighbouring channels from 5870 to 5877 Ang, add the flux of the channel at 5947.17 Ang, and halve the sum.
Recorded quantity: 173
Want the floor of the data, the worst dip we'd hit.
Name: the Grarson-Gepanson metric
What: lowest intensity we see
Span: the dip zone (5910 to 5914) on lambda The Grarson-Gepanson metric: 8.227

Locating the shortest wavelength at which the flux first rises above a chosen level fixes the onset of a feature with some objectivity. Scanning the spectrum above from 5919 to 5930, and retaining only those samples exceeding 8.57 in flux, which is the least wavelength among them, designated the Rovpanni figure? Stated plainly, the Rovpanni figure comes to 5919.85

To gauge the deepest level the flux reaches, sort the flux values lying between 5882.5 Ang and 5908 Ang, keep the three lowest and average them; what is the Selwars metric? 7.0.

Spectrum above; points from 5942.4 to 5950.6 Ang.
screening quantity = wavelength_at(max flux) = 5949.91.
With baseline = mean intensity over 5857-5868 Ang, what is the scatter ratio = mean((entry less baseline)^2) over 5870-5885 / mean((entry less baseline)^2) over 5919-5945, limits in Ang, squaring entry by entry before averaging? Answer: 1.5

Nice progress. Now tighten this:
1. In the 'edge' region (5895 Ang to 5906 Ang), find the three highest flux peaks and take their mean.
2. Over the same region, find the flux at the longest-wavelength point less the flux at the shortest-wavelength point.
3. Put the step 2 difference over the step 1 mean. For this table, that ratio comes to 0.11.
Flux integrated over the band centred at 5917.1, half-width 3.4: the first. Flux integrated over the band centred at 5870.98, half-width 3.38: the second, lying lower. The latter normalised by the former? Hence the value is 1.01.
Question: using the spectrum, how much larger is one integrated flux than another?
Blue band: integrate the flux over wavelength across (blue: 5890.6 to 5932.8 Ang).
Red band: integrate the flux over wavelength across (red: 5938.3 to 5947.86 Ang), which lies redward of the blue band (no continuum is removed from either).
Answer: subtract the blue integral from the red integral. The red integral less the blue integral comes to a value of -263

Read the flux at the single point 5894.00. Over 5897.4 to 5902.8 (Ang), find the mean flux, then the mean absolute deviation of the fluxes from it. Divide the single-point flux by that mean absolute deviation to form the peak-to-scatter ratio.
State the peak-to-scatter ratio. 45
